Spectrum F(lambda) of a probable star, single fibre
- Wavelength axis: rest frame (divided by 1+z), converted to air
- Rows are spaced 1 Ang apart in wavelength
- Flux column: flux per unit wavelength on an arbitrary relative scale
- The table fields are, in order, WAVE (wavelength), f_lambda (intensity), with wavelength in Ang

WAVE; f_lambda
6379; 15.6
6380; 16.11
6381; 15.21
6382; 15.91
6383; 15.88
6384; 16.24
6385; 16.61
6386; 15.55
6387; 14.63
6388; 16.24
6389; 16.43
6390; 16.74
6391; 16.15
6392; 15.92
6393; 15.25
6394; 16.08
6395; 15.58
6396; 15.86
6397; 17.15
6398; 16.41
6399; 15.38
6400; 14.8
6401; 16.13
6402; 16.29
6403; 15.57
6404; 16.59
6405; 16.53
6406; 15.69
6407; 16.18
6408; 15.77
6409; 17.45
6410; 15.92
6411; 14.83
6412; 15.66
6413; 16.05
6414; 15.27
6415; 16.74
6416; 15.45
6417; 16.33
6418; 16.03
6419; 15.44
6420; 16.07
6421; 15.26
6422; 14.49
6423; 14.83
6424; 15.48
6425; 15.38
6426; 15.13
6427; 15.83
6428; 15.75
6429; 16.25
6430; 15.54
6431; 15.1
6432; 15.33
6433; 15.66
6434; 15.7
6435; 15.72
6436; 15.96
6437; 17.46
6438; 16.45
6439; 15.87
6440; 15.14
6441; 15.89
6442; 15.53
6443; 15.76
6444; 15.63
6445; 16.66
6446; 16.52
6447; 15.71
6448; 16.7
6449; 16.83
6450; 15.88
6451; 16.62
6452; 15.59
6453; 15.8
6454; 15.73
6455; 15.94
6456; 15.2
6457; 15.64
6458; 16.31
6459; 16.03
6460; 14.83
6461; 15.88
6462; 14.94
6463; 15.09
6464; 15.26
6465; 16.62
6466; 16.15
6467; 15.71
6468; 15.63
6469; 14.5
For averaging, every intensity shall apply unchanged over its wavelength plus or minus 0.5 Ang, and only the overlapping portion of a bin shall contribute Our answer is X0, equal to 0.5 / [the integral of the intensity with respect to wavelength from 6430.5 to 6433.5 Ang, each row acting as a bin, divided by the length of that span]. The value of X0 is 0.0325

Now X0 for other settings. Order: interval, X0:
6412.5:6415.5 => 0.0312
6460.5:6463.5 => 0.0327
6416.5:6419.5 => 0.0314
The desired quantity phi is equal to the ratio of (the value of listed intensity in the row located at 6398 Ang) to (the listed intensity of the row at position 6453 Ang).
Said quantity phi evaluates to 1.04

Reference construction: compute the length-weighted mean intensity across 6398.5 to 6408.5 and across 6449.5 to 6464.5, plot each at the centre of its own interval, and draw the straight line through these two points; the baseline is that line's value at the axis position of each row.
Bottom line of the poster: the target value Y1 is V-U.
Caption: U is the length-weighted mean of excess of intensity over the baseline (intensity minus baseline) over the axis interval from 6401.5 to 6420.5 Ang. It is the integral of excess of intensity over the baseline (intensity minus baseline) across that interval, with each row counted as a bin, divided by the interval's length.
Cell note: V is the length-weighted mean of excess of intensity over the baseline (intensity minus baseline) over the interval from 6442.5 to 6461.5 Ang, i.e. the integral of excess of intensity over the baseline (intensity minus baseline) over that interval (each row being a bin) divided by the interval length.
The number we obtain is 0.2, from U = 0.13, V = 0.29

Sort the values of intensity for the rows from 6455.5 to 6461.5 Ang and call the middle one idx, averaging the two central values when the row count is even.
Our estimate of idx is 15.8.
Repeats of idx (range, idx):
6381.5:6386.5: 15.9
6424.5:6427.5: 15.4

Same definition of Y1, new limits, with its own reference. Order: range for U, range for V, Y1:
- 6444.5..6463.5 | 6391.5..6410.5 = -0.1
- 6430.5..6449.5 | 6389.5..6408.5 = -0.2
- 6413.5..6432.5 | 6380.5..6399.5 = 0.2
